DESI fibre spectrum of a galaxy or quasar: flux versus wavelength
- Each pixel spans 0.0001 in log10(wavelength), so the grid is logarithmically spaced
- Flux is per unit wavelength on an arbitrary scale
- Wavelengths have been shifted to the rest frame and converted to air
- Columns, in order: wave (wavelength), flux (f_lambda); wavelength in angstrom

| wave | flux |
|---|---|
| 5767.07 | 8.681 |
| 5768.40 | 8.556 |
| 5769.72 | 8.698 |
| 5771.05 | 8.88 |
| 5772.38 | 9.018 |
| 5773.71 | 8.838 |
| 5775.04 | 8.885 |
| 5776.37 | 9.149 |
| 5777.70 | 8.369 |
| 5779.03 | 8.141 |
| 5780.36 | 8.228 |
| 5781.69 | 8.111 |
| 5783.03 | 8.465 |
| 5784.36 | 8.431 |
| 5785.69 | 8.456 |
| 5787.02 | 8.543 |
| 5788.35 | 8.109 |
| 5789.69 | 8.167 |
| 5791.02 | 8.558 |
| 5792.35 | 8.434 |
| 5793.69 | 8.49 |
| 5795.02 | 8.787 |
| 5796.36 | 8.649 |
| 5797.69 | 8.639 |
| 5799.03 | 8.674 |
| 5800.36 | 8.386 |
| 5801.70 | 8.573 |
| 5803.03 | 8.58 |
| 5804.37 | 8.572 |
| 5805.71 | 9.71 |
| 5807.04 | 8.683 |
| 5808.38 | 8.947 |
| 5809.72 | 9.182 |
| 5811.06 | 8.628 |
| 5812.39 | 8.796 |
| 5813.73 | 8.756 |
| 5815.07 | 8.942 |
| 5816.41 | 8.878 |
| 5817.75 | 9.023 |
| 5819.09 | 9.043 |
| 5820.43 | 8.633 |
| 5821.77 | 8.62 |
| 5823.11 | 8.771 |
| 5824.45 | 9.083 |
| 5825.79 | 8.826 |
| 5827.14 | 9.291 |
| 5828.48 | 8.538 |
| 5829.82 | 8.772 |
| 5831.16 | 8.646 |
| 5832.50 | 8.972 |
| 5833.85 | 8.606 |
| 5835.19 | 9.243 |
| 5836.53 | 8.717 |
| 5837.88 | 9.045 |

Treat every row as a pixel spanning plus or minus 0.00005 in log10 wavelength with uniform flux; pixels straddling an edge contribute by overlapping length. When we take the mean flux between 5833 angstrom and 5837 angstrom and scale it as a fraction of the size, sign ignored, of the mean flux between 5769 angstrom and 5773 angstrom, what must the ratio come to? 1.00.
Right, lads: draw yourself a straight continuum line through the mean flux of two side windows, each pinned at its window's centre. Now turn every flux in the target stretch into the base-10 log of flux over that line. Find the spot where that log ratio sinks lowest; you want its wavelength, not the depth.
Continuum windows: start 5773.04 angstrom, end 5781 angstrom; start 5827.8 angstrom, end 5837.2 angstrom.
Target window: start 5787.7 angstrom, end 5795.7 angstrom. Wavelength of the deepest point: 5788.35 angstrom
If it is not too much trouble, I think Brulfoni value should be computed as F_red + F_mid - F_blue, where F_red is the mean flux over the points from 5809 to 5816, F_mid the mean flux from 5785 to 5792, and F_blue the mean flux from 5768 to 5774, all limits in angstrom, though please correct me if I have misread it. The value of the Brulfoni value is 8.43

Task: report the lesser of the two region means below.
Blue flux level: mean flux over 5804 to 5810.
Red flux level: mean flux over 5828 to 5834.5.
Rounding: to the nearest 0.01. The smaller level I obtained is 8.71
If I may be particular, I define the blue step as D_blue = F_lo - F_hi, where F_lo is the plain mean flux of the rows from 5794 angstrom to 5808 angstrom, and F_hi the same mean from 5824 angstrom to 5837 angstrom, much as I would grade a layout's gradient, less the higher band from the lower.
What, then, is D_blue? -0.1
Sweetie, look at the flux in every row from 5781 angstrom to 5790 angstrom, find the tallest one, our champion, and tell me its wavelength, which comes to 5787.02 angstrom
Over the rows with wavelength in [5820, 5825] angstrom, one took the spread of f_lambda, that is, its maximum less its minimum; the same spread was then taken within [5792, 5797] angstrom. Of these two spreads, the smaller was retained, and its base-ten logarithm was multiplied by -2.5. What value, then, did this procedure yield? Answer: 1.13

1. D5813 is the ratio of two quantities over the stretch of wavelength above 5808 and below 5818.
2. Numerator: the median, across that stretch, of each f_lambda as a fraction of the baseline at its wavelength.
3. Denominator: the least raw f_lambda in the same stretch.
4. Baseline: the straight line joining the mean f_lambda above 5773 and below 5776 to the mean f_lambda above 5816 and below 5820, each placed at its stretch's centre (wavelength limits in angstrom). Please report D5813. 0.115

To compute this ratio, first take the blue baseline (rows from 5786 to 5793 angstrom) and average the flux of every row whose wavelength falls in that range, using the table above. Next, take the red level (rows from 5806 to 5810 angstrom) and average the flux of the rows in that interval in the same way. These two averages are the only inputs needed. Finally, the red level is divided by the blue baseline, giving 1.07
